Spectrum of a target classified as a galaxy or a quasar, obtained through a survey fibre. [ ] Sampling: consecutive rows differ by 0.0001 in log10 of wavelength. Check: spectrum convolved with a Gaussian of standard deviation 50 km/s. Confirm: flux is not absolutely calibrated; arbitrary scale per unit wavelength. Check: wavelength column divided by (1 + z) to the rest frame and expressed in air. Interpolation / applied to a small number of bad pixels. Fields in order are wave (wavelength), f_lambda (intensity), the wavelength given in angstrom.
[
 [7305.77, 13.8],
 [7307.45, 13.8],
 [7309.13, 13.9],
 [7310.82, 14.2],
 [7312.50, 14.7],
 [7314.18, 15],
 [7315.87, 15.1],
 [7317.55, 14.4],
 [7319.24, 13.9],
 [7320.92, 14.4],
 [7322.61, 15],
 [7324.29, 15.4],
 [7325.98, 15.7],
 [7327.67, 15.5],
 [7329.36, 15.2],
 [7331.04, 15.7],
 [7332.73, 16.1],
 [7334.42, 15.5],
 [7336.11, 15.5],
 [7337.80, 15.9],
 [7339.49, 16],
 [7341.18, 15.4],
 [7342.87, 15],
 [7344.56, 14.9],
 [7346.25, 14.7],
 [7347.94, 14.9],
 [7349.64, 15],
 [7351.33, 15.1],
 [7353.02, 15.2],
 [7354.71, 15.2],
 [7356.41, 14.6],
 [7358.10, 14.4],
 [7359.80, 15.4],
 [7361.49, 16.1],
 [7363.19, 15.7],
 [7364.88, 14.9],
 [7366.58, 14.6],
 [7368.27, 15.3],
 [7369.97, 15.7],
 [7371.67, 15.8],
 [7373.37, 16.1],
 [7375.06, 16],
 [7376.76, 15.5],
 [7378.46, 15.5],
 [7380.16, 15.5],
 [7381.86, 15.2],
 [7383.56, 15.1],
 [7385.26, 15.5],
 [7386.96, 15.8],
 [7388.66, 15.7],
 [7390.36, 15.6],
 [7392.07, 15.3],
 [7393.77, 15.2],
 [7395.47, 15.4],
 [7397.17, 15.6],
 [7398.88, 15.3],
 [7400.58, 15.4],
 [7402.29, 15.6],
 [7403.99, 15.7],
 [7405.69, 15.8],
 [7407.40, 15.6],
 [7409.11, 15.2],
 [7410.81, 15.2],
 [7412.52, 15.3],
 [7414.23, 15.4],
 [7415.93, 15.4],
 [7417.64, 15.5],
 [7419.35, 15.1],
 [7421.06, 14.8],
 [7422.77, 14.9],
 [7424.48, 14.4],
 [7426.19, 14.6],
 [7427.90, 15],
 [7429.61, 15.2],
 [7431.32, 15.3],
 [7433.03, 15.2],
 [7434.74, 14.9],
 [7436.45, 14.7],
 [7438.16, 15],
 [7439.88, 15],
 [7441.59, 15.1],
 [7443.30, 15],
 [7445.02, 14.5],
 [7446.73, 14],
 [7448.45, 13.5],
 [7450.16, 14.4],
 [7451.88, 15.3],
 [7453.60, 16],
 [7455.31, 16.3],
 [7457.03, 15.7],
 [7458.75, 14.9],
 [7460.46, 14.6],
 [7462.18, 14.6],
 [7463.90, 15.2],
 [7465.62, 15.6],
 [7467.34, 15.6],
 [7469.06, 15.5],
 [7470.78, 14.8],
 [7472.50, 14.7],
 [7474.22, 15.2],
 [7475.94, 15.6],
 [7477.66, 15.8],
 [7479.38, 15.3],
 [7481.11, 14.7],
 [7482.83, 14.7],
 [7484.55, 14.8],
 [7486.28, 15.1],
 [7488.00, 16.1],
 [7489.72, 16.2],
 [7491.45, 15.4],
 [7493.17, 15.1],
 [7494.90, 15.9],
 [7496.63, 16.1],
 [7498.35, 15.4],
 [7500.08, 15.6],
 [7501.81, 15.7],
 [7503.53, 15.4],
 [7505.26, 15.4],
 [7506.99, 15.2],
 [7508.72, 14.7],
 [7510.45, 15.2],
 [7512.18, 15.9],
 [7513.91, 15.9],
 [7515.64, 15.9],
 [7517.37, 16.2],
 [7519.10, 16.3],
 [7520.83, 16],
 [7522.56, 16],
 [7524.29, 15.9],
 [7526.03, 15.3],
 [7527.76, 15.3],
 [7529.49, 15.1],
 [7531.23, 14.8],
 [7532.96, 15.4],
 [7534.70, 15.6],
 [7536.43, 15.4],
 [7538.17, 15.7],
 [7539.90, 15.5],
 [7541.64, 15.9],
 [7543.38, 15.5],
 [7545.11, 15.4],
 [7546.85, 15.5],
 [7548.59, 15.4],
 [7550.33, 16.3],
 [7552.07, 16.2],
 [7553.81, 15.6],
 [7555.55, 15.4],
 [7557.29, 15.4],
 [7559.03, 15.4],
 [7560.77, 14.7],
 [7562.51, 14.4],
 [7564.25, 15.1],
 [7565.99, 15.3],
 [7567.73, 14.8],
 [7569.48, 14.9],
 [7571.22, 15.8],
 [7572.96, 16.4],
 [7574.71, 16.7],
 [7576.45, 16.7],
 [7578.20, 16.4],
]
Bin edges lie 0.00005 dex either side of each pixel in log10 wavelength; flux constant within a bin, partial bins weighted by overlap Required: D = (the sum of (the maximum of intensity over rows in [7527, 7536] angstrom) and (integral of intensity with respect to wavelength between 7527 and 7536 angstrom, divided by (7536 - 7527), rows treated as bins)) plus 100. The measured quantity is 131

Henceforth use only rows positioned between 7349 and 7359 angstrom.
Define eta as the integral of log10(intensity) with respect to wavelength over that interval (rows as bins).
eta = 11.7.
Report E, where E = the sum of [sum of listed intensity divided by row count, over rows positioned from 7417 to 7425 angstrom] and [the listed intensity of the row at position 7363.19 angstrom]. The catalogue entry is 30.6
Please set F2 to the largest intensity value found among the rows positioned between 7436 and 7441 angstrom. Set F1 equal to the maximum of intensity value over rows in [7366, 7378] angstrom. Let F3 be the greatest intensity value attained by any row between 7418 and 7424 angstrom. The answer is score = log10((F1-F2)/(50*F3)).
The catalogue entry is -2.84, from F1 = 16.1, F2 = 15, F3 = 15.1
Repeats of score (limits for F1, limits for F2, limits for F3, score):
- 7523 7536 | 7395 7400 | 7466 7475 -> -3.41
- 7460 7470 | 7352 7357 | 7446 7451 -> -3.26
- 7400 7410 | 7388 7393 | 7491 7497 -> -3.91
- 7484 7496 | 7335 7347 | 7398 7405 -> -3.59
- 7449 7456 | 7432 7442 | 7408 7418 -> -2.85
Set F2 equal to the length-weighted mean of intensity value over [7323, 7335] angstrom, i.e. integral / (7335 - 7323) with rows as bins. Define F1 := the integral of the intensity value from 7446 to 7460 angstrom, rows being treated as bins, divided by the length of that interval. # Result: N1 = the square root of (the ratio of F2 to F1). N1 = 1.02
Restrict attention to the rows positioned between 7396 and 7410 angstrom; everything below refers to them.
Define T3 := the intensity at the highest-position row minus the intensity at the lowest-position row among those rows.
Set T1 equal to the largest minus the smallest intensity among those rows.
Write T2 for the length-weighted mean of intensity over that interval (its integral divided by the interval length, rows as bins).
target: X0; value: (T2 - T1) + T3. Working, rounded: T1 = 0.6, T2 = 15.5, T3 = -0.4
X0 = 14.5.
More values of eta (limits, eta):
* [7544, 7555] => 13.2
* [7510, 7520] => 12.0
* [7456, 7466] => 11.8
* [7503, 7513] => 11.8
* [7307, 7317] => 11.6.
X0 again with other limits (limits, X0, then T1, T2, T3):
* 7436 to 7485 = 12.3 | 2.8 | 15.0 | 0.1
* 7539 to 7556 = 14.7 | 0.9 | 15.7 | -0.1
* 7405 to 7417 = 14.4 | 0.6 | 15.4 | -0.4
